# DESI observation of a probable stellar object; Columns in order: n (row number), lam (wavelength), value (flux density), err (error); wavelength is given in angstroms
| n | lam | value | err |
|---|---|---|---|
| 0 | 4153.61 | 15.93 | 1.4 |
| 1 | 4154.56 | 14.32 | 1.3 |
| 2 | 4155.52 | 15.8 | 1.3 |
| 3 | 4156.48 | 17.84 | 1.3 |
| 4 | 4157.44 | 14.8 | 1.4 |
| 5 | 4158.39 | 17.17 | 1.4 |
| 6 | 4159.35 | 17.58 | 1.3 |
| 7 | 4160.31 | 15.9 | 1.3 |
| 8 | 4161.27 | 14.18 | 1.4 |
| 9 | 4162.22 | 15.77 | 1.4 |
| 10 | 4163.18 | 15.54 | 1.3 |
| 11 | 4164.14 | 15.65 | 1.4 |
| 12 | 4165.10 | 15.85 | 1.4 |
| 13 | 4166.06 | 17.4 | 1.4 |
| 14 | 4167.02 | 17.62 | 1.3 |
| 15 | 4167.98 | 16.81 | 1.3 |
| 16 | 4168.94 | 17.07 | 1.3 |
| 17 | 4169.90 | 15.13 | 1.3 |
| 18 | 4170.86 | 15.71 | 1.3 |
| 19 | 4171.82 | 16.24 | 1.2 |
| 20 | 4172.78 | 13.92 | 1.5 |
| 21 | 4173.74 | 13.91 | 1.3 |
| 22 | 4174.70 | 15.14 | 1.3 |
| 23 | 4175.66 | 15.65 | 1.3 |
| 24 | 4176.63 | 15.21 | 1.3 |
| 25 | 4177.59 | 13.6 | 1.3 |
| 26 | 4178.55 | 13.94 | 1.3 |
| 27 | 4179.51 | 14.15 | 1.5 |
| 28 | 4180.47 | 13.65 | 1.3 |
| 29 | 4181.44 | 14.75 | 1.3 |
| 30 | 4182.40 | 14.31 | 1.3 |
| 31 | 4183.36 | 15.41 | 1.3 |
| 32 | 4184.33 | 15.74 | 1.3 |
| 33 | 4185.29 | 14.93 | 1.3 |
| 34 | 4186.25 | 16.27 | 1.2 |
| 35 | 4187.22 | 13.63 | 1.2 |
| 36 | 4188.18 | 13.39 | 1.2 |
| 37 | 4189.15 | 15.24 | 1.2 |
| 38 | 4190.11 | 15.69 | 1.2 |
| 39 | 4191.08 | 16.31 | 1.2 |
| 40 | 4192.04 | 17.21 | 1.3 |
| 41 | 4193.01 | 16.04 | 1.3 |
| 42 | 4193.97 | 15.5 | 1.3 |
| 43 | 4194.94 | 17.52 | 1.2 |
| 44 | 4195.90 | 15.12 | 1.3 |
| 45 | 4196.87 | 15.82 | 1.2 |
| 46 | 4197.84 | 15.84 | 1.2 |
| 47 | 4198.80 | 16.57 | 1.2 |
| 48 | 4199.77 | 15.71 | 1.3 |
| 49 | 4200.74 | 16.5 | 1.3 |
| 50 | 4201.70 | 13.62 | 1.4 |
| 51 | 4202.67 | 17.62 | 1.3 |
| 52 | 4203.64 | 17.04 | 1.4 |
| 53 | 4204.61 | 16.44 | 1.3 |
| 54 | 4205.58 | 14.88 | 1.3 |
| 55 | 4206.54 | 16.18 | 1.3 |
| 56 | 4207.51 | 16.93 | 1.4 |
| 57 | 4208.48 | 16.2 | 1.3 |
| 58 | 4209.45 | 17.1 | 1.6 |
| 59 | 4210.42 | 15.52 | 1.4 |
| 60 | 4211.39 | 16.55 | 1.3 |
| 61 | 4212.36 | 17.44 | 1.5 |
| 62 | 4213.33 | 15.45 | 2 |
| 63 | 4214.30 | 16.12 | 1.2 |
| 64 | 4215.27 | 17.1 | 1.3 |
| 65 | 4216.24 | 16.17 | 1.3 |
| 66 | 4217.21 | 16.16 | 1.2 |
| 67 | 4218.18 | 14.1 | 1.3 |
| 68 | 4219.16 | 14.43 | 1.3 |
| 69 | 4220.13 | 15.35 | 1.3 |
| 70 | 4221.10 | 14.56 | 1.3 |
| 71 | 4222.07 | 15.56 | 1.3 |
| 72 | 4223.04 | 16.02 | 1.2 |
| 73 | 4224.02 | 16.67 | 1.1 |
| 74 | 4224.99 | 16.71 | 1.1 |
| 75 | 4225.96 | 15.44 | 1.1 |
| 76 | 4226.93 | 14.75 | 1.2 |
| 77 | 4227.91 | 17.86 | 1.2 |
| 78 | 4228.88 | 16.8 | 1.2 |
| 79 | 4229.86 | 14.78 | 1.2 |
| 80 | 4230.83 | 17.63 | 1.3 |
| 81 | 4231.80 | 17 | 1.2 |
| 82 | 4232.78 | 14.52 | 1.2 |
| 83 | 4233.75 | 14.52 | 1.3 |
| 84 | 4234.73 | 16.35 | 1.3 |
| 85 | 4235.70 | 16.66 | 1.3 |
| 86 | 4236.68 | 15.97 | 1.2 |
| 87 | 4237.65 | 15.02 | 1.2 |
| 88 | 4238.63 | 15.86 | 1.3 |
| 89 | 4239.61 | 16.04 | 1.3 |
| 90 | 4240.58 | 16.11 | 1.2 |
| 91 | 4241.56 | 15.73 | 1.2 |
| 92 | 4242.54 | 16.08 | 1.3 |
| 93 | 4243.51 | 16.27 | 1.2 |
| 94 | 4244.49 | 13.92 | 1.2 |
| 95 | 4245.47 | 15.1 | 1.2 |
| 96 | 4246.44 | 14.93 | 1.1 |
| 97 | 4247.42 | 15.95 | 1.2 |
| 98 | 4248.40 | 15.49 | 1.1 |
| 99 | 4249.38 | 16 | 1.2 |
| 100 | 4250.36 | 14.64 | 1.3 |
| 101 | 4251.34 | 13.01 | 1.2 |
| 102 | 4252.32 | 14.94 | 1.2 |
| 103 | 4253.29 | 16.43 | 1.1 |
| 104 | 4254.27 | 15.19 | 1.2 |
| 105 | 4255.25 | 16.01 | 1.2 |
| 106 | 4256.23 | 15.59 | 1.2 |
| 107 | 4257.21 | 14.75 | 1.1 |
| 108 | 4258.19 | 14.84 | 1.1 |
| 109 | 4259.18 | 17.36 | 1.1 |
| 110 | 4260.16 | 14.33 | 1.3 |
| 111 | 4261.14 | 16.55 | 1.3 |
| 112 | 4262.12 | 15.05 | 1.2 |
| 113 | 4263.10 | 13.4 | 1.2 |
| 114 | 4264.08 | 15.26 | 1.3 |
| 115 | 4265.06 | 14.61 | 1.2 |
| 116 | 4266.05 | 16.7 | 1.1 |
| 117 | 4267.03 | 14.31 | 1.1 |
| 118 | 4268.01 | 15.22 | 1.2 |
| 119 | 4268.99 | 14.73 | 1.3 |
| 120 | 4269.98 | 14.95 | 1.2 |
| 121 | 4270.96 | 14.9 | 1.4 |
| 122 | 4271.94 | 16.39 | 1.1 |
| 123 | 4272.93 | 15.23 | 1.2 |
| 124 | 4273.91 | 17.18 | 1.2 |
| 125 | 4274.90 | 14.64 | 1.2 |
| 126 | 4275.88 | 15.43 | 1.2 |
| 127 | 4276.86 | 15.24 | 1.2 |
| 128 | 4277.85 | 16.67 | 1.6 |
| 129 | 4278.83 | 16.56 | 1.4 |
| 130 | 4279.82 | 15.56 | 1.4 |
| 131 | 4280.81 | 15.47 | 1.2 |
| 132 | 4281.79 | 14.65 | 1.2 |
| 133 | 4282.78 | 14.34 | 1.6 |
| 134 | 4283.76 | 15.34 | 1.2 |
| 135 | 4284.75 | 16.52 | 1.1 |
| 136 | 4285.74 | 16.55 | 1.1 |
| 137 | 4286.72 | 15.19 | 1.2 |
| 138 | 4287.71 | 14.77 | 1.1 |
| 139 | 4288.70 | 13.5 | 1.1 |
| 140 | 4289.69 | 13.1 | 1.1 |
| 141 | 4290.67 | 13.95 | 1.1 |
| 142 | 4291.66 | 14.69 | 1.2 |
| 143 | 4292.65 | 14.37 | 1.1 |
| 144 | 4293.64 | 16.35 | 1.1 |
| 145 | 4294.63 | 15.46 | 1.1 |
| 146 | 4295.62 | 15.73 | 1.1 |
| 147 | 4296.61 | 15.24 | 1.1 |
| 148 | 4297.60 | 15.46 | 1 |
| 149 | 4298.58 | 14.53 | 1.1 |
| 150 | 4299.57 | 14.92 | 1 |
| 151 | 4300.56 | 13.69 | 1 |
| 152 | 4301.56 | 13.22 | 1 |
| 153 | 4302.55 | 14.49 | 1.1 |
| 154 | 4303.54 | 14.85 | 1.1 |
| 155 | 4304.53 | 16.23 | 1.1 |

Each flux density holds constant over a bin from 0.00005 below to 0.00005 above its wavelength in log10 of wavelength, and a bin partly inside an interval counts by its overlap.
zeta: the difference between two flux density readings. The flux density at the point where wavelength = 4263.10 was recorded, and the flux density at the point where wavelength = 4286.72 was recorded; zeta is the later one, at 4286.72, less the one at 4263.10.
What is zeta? 1.8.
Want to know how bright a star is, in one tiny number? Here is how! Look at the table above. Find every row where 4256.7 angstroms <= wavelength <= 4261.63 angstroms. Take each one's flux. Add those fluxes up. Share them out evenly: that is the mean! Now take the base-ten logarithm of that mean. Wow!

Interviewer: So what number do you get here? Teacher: 1.19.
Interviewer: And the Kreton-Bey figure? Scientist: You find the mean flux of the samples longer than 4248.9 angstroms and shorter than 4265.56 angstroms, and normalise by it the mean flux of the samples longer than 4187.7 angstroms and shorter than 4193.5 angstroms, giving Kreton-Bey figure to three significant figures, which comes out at 1.03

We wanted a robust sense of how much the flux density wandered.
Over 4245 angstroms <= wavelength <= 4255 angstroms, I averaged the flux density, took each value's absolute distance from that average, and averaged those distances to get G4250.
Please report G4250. 0.64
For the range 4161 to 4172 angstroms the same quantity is 0.79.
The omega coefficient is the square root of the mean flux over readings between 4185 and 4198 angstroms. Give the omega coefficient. 3.95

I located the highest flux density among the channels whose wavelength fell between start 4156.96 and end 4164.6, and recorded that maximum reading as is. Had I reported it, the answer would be 17.58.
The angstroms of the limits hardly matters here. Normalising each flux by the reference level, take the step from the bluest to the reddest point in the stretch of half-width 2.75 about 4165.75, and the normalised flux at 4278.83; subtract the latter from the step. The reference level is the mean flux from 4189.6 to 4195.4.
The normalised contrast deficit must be -0.93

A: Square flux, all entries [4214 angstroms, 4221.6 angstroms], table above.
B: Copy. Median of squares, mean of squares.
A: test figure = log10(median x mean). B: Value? 4.78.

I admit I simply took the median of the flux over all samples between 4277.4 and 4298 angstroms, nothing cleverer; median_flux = 15.3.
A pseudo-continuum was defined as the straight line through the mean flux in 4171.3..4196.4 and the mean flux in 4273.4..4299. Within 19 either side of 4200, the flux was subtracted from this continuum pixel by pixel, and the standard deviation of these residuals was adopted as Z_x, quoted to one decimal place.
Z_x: 1.1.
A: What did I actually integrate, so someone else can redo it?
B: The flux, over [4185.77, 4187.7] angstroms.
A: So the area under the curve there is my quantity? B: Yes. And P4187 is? 28.8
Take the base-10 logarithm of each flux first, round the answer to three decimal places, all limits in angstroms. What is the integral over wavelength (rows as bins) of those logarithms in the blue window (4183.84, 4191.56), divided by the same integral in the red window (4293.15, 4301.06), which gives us 0.974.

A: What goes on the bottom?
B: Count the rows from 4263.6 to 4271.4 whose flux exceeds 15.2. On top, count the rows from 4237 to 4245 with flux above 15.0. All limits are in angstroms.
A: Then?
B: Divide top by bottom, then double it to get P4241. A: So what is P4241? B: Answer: 4.7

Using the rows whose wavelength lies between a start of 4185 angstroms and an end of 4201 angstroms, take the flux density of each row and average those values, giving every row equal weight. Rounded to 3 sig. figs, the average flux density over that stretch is 15.7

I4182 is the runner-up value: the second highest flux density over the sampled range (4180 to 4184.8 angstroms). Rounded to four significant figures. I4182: 15.41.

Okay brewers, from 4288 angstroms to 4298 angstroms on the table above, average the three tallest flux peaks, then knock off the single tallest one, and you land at -0.50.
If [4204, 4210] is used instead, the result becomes -0.28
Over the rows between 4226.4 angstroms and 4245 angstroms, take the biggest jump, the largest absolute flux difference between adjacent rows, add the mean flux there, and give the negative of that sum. -19.0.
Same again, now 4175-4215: -19.6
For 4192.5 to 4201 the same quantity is -18.5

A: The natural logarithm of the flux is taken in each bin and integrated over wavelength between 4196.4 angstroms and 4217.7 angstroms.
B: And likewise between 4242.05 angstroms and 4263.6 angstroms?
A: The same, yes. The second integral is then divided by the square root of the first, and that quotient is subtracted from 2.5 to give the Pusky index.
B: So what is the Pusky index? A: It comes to -5.12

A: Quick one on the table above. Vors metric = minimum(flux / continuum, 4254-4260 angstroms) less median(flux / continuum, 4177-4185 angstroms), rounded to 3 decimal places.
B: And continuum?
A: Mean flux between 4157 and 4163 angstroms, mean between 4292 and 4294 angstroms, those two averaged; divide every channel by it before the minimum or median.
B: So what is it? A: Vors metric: 0.033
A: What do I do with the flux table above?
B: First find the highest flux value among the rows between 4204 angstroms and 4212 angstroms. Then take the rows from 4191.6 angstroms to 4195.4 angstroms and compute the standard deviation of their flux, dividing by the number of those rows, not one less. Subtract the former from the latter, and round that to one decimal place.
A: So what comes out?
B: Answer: -16.3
